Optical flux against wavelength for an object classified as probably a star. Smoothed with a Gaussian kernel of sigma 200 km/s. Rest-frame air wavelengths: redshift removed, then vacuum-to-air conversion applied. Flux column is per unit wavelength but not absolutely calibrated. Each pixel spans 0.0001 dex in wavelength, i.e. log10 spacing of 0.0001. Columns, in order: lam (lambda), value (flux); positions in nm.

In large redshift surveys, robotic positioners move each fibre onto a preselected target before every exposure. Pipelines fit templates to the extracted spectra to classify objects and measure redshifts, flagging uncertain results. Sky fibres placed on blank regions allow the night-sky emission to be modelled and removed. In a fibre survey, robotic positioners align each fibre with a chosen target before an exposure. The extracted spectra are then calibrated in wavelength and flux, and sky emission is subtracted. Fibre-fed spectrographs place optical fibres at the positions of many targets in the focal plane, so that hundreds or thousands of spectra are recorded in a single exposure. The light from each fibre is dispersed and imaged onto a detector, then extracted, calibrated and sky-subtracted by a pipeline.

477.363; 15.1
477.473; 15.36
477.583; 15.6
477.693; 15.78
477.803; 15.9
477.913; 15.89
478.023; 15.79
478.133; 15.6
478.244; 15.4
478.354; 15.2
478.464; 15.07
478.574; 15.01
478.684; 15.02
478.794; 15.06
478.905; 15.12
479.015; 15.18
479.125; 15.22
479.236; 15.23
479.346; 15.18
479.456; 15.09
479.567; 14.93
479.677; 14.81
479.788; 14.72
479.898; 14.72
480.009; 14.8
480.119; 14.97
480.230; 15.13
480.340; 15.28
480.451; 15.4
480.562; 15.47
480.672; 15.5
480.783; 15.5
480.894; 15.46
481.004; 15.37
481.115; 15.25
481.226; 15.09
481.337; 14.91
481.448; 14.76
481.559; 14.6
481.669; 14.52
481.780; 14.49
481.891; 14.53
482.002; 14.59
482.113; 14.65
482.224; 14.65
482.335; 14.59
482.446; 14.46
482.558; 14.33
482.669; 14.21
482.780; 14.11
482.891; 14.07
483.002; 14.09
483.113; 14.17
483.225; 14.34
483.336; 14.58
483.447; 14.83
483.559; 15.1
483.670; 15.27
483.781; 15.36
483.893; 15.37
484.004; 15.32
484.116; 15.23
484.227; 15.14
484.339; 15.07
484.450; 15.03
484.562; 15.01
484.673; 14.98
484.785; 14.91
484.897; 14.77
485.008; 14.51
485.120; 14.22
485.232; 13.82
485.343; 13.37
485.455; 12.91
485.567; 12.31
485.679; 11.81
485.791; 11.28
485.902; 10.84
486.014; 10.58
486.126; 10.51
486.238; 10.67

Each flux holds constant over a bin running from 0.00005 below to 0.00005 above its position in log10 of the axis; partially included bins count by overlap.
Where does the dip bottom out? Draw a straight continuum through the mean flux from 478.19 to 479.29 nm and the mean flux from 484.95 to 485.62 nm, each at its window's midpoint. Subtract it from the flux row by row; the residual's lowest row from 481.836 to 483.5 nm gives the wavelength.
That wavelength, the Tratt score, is 482.891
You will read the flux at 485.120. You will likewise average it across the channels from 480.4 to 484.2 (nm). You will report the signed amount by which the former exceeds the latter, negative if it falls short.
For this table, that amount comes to -0.61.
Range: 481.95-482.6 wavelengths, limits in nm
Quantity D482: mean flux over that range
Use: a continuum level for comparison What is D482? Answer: 14.5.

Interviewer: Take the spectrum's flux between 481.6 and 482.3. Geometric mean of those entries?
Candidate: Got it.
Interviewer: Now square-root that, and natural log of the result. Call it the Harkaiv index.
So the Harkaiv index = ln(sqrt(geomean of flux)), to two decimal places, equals 1.34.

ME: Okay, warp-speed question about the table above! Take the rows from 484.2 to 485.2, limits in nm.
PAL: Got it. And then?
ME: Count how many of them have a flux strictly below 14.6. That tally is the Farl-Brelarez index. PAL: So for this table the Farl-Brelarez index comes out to 2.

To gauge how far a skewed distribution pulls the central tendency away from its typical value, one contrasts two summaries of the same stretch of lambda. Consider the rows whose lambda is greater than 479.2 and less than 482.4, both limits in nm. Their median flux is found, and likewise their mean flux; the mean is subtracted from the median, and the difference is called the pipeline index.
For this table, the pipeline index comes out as -0.042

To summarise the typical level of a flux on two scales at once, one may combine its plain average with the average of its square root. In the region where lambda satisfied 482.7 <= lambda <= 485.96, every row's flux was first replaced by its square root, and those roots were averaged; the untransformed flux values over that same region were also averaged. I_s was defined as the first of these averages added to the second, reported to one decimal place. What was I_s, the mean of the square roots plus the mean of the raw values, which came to 18.0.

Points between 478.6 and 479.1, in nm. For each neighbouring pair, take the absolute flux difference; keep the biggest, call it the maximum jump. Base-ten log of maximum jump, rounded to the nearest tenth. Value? -1.2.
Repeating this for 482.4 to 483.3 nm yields -0.8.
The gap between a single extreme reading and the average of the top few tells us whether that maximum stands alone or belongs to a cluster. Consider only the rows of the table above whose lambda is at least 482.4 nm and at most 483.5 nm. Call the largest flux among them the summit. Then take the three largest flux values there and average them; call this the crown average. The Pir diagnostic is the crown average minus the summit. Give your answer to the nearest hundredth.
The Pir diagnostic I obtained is -0.21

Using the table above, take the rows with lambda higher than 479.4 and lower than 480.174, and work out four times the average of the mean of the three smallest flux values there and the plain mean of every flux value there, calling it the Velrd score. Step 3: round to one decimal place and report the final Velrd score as 59.2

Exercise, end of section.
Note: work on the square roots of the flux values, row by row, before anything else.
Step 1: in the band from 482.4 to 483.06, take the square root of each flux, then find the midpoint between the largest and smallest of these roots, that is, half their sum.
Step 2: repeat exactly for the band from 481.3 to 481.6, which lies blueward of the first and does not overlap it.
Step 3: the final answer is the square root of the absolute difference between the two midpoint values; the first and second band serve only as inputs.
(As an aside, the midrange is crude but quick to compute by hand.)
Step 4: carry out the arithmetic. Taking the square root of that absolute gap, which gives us 0.25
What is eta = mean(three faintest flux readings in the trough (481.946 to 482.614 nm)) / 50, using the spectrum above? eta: 0.289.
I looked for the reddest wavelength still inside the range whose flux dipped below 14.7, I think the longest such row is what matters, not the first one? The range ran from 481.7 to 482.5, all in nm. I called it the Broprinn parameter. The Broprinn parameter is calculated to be 482.446 nm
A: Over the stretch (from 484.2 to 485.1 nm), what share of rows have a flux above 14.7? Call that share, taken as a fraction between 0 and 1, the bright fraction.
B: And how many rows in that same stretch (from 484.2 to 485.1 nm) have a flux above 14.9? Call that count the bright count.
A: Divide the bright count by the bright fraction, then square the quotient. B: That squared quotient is 47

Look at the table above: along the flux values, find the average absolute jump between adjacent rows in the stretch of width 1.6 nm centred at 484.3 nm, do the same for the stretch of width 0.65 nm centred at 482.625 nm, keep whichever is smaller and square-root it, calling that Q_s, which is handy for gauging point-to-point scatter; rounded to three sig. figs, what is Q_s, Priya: 0.295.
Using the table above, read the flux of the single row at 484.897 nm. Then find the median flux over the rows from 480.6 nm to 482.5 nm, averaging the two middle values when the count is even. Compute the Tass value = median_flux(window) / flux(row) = 0.99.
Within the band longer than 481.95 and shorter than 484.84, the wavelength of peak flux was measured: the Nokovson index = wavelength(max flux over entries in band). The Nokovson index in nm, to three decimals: 483.893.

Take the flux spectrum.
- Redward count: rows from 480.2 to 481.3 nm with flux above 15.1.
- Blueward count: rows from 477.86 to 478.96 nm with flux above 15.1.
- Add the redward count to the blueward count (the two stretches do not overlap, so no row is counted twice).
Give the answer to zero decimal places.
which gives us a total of 15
